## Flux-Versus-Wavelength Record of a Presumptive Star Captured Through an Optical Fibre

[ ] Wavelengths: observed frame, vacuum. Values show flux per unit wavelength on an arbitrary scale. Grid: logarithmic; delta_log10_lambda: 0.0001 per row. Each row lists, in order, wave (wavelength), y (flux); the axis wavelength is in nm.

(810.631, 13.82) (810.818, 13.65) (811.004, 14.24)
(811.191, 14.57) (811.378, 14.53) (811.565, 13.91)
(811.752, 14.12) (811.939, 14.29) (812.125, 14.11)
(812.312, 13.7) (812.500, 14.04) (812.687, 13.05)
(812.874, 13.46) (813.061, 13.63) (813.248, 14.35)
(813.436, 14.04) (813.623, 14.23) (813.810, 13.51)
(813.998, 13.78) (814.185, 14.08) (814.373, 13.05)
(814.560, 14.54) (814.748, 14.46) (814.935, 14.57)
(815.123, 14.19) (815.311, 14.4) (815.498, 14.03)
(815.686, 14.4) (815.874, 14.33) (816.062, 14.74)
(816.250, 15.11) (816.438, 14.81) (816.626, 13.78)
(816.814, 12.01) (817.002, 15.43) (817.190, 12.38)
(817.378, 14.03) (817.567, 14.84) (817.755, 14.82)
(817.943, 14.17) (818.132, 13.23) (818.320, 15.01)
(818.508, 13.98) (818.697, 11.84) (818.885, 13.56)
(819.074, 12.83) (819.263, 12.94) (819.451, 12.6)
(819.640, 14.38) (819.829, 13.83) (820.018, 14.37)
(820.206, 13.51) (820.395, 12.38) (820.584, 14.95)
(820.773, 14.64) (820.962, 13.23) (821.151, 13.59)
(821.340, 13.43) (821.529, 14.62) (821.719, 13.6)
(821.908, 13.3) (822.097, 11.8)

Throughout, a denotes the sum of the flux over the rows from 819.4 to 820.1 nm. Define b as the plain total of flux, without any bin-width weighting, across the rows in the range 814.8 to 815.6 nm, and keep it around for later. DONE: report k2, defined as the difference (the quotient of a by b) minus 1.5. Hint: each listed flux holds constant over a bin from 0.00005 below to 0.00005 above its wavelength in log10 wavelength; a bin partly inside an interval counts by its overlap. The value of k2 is -0.54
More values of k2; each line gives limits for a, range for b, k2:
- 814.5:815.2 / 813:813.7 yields -0.47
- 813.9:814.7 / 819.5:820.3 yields -0.51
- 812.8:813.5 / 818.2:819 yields -0.48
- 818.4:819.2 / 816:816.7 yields -0.61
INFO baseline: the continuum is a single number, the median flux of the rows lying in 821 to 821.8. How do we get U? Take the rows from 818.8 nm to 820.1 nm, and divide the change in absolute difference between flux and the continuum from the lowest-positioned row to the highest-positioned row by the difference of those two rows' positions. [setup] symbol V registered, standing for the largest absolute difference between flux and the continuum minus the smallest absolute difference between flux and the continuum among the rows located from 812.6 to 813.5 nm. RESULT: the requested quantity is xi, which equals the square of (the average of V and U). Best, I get 0.5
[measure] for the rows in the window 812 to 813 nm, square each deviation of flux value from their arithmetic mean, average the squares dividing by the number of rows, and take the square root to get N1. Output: 0.39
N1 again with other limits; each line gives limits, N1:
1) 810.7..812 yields 0.30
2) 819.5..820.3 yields 0.37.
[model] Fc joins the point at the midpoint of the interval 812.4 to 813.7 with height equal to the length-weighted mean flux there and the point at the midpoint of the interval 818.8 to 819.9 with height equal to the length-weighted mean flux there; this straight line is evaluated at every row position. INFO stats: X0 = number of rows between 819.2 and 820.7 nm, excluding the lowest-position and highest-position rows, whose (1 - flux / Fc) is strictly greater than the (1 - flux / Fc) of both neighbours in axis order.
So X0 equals 3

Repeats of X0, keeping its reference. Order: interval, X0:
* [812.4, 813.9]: 2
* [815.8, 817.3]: 1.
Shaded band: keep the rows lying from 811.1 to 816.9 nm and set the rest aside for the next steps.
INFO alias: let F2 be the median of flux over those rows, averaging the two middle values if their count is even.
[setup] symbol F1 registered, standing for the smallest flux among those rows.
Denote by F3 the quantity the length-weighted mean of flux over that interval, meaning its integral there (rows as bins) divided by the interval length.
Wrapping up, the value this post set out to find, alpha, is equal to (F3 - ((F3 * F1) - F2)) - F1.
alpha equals -153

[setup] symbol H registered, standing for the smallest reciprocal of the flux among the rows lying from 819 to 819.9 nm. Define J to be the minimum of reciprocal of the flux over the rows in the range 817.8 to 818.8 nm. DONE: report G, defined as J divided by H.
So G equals 0.96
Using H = 0.0695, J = 0.0666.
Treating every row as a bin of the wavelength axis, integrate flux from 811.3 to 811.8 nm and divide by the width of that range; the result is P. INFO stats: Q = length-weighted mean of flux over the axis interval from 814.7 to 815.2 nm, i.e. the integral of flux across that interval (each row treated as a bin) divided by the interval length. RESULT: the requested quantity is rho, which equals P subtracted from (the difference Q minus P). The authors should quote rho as -13.9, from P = 14.2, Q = 14.4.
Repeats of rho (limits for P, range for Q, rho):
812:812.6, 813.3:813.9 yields -14.0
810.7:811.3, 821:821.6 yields -14.5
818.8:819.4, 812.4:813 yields -12.6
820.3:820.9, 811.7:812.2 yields -13.7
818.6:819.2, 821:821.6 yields -11.7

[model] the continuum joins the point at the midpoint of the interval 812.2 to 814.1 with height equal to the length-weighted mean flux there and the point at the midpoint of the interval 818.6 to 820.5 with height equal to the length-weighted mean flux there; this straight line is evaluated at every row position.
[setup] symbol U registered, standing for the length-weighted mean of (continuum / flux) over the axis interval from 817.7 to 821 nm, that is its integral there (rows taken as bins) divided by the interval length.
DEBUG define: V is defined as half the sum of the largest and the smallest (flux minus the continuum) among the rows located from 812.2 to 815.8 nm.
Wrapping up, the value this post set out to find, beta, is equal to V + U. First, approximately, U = 0.97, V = 0.09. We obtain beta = 1.06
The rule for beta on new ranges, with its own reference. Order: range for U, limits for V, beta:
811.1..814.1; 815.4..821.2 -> 1.25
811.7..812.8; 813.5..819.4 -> 1.26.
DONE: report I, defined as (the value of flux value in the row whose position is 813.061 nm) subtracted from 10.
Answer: -3.6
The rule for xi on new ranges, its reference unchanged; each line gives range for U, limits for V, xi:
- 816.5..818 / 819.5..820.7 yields 0.6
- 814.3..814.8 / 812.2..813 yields 0.4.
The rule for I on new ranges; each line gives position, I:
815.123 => -4.2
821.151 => -3.6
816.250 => -5.1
